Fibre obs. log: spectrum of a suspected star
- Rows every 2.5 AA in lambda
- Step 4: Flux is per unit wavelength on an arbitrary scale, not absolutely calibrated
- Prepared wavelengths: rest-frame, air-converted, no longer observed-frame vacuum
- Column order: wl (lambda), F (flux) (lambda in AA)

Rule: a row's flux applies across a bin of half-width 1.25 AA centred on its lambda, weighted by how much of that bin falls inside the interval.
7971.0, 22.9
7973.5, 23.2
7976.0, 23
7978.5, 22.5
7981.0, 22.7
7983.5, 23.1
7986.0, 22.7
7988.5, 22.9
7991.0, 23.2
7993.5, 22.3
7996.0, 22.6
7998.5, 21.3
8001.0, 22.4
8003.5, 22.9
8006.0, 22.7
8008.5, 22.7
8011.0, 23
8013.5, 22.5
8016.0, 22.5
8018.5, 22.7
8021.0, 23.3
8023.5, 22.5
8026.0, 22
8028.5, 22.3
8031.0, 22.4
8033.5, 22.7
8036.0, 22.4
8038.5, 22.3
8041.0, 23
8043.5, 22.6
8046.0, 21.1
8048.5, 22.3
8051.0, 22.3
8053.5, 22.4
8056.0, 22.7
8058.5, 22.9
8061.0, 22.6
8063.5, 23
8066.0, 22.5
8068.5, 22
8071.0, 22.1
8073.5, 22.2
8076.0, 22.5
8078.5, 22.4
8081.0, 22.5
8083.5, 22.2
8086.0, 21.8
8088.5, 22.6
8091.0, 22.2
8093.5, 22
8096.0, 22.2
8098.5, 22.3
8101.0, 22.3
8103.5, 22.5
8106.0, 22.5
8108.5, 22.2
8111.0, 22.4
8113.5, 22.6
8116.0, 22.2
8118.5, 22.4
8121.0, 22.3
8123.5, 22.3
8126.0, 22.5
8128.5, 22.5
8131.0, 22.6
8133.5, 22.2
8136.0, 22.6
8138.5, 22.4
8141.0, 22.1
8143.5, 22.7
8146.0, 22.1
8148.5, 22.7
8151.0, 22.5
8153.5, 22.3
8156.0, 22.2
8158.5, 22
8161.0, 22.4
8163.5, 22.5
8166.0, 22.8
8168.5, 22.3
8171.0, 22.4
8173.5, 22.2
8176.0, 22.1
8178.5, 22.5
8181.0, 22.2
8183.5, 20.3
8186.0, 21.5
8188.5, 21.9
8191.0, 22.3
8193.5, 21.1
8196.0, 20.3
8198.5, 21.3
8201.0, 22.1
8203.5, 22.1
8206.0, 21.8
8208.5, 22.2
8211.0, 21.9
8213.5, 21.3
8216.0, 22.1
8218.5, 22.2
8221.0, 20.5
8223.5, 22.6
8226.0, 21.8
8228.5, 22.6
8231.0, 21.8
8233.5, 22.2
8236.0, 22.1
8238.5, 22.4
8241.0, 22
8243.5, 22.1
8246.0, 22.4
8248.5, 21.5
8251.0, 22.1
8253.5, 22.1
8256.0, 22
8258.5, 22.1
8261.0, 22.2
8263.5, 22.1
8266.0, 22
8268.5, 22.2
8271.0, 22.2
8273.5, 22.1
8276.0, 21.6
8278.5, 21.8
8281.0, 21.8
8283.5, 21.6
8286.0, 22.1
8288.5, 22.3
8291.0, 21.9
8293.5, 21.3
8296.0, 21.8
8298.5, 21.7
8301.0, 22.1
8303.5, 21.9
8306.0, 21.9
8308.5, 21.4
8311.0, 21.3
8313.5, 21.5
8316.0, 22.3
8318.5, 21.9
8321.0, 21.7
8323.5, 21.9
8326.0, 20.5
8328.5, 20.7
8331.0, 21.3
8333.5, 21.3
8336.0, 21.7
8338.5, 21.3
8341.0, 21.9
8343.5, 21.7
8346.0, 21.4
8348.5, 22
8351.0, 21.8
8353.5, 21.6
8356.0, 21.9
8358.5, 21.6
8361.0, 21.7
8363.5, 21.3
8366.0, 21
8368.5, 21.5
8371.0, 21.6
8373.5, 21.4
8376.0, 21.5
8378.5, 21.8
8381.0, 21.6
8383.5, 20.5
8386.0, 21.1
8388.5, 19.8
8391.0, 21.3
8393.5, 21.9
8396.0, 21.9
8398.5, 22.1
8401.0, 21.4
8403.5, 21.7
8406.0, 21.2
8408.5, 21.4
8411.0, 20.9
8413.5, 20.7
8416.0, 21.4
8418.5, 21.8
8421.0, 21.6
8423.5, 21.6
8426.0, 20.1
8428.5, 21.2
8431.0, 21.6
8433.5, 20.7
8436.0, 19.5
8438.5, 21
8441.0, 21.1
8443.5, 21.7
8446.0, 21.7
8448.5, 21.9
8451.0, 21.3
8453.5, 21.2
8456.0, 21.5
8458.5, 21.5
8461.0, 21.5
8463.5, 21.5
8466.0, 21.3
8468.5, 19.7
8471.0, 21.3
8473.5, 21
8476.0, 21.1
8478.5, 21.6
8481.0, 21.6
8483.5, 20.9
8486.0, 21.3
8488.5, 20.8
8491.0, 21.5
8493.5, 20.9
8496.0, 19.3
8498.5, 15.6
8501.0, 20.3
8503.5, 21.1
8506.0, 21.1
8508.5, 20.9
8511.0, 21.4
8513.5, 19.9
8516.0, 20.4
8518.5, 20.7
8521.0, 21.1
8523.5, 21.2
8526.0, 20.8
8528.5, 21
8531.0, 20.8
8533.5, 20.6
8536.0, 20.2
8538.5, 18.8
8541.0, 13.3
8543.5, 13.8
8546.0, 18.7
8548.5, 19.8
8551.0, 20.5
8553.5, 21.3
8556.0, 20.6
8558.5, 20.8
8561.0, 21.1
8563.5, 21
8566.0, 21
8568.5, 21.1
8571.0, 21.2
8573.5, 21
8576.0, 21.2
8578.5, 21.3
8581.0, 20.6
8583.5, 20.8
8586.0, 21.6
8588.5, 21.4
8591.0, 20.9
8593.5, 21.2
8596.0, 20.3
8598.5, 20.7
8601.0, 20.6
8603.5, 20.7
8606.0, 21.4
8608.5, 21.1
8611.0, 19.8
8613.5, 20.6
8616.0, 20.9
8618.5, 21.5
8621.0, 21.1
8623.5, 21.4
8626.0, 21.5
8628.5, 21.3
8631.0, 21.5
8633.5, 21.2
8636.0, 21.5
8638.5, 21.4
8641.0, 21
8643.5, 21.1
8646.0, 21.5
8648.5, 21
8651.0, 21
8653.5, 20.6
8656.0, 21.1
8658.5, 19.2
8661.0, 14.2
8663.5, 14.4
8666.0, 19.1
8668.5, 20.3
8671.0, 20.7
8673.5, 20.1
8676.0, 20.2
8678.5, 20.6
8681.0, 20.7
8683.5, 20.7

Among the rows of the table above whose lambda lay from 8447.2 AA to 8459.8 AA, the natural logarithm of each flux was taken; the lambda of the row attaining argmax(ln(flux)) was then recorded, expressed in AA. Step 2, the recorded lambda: 8448.5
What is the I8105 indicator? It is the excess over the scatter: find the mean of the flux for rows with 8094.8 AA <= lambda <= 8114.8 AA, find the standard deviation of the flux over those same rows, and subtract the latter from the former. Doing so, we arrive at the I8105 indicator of 22.2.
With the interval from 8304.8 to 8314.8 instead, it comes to 21.3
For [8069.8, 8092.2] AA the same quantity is 22.0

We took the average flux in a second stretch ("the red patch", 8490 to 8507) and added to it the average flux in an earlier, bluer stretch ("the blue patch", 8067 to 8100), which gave 42.2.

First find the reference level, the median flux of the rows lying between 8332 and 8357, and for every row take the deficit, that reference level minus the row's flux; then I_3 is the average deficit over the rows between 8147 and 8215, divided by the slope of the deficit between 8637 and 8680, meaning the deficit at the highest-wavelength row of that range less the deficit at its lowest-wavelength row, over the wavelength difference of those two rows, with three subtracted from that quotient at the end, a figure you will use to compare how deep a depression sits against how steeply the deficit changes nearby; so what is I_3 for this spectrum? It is -17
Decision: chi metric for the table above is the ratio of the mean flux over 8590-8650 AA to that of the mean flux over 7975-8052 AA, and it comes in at 0.93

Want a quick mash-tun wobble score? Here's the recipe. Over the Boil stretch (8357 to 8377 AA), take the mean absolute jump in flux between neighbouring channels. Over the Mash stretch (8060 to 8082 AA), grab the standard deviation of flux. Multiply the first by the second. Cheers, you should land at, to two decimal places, 0.07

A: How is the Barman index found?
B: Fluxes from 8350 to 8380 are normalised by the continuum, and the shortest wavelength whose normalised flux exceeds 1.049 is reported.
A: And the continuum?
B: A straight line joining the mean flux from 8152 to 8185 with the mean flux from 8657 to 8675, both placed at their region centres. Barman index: 8351.0 AA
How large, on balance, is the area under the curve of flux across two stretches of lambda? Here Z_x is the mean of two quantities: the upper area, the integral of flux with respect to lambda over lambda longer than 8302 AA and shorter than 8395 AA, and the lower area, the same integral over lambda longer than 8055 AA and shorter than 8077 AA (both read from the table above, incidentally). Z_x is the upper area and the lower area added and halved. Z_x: 1246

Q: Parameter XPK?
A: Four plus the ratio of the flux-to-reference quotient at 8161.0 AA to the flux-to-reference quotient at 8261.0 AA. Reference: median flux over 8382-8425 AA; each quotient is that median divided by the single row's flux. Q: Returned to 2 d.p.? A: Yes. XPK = 4.99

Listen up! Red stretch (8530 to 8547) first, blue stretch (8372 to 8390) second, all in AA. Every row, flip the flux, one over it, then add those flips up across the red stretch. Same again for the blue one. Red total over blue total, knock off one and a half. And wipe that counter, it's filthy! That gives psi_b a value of -0.294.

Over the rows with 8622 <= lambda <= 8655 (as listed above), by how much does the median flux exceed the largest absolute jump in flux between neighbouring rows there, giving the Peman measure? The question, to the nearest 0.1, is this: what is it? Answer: 20.8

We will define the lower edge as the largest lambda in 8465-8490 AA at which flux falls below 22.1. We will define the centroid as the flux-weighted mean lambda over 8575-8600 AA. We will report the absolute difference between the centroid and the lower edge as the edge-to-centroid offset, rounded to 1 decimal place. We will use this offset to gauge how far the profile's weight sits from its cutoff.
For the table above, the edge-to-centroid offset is 98.7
